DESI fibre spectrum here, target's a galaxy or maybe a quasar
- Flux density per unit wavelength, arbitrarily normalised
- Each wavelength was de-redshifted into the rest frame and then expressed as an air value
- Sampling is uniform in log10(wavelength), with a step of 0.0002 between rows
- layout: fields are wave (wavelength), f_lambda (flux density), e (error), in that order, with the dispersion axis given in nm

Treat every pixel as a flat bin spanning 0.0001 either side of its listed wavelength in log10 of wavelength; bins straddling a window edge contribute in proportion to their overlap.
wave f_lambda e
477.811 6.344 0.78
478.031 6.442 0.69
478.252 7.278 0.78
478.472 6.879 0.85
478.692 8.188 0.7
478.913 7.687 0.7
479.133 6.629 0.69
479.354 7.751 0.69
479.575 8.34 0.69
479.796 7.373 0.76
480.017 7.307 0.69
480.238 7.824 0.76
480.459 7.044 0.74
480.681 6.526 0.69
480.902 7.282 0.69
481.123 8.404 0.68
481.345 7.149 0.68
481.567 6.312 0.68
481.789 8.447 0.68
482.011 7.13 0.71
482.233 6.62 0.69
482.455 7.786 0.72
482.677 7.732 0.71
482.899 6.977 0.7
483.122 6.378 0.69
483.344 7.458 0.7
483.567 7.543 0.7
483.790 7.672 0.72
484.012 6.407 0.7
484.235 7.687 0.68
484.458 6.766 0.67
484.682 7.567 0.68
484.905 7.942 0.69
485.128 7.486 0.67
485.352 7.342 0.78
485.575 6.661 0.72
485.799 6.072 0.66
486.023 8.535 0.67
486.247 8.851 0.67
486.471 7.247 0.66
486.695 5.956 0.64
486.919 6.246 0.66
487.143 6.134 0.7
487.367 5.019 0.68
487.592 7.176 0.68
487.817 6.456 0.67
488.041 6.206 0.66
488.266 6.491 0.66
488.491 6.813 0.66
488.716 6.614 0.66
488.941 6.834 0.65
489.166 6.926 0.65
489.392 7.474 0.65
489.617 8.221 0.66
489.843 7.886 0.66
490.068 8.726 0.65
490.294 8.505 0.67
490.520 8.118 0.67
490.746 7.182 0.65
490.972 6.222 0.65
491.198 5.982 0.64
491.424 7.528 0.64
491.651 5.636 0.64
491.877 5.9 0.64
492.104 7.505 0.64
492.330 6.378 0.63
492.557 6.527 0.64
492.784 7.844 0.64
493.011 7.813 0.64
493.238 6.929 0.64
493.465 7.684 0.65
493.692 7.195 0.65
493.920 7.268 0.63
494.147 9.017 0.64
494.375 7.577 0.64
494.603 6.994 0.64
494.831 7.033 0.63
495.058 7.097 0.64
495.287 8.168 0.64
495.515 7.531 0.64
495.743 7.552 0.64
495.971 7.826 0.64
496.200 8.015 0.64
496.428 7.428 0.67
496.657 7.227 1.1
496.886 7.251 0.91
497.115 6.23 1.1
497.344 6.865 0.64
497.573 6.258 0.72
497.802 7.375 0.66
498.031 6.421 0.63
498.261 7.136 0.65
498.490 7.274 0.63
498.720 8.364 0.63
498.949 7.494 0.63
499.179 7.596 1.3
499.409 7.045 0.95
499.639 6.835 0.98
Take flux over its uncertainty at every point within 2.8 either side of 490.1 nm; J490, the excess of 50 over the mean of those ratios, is 39.3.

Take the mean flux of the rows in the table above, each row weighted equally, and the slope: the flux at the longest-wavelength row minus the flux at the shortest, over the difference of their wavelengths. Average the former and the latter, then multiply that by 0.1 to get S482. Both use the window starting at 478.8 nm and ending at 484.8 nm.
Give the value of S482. 0.365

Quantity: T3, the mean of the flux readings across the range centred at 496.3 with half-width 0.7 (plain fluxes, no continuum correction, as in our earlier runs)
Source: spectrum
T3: 7.55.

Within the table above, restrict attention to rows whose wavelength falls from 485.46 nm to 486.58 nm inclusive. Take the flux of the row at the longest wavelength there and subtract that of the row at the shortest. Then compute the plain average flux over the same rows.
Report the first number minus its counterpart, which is -6.89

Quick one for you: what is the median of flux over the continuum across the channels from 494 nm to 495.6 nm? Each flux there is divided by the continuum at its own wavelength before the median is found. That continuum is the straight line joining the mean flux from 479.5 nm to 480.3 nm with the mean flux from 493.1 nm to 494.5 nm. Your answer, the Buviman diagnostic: 0.991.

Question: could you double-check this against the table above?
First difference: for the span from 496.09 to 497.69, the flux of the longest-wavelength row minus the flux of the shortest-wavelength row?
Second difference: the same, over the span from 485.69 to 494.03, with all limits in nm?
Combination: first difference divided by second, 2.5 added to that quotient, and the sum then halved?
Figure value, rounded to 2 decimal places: 0.52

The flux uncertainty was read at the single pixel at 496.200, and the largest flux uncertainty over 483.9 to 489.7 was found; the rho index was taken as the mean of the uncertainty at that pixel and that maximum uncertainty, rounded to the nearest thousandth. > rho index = 0.710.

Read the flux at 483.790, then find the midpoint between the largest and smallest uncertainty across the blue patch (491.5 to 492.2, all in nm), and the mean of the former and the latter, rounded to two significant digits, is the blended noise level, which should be 4.2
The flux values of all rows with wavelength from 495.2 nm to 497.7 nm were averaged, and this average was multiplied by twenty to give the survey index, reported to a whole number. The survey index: 146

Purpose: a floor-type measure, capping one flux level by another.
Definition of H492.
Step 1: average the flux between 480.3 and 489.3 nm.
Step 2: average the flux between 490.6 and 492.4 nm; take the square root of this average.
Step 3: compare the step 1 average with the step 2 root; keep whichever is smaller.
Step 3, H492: 2.56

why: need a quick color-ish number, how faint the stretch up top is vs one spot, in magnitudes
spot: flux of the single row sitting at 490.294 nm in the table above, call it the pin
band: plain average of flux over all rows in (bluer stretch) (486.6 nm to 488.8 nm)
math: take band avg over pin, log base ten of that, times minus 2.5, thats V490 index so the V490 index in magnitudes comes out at 0.32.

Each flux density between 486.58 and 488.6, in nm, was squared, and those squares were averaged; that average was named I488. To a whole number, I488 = 40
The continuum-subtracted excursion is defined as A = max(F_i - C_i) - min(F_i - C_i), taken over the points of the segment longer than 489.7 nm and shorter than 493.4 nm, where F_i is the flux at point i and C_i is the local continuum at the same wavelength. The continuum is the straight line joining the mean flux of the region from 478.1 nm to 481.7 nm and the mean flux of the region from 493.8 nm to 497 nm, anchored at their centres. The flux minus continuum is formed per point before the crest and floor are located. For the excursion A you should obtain 3.1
